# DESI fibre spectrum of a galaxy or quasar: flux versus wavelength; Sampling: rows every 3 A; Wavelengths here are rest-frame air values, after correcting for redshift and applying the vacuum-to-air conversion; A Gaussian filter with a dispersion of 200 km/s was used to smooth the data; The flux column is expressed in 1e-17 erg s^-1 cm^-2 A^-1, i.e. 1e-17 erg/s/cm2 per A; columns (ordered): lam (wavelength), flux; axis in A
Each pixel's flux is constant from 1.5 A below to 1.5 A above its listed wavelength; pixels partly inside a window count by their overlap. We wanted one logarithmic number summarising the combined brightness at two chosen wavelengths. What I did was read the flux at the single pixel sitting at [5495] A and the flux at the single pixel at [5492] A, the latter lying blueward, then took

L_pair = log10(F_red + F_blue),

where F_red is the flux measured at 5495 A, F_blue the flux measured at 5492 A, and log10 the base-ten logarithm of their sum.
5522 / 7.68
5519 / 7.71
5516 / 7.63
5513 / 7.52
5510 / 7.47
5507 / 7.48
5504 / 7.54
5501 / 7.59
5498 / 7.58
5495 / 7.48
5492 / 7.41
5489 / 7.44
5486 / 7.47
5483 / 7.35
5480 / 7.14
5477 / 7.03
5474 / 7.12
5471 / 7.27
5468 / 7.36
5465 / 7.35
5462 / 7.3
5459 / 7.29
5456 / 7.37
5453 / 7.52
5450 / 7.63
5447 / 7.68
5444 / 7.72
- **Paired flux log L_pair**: 1.17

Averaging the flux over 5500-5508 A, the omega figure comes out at 7.54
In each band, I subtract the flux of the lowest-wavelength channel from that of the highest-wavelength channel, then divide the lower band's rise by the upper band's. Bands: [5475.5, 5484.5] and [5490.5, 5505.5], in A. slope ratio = 2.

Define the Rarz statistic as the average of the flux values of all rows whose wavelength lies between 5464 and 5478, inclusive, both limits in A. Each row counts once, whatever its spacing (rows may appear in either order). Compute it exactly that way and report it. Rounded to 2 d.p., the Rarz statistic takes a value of 7.23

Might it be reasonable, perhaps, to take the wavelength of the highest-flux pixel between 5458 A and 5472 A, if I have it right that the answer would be 5468 A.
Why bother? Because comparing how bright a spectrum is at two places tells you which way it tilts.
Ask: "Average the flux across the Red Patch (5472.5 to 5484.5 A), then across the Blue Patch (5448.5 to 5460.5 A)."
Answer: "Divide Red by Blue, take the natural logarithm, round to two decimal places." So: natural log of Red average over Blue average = -0.04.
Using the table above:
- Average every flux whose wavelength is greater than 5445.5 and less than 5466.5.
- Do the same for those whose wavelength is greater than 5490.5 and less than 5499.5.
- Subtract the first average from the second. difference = 0.041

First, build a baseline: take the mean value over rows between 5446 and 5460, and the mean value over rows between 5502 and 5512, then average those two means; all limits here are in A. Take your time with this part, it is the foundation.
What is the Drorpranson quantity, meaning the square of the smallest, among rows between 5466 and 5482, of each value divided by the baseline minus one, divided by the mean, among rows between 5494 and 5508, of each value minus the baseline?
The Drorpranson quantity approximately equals 0.11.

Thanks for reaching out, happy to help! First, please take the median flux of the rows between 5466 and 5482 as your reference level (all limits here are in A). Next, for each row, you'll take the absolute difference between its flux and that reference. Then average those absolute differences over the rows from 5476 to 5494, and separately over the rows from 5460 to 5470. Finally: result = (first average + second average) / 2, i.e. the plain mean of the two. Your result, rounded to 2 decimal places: 0.20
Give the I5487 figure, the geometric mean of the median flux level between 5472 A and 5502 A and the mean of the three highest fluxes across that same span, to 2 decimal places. 7.49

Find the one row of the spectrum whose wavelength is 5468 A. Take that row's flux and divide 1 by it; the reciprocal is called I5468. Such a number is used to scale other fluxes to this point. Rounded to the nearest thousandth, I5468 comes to 0.136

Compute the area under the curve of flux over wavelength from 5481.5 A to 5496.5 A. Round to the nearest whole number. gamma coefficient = 111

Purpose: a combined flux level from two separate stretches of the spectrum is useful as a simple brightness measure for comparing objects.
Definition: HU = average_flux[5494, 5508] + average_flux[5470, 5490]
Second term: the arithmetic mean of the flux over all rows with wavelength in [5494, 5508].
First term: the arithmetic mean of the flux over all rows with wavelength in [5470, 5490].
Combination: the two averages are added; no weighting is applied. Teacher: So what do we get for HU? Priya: 14.79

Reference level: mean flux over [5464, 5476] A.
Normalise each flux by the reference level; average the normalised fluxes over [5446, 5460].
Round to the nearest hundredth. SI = 1.03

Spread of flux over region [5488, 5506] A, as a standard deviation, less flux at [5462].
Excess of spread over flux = -7.23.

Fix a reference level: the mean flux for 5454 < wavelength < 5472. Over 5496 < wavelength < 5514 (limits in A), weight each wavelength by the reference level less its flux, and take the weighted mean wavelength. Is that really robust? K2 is 5504.6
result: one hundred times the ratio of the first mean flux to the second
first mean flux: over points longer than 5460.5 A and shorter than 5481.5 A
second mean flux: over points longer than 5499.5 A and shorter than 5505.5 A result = 95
